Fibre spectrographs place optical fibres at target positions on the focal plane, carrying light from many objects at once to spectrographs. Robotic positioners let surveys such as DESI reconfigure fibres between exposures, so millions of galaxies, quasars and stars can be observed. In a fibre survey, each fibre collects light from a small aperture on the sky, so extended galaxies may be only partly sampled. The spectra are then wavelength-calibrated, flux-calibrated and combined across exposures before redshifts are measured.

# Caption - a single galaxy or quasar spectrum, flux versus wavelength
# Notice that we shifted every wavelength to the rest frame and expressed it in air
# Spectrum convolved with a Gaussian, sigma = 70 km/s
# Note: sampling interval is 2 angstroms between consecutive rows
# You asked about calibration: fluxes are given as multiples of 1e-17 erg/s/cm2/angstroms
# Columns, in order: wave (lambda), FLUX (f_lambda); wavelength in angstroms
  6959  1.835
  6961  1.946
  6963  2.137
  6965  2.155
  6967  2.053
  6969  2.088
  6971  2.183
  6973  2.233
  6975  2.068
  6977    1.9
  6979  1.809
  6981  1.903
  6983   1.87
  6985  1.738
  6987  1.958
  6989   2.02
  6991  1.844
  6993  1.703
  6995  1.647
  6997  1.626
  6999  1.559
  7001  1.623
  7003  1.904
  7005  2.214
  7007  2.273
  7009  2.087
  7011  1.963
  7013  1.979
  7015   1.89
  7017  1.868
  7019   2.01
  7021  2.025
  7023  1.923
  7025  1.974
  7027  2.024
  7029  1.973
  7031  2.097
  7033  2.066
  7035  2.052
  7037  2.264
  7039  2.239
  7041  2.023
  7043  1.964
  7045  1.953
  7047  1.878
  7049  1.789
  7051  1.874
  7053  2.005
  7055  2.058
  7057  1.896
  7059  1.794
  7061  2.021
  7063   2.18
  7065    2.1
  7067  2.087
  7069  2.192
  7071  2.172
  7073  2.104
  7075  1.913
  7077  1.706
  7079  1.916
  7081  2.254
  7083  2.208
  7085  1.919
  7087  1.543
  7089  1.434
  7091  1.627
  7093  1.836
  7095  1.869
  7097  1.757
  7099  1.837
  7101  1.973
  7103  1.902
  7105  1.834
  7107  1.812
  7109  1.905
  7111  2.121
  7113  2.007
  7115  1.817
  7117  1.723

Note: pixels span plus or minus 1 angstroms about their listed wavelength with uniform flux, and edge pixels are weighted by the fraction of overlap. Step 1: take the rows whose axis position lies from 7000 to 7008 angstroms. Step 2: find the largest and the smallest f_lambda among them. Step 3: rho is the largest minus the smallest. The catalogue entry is 0.65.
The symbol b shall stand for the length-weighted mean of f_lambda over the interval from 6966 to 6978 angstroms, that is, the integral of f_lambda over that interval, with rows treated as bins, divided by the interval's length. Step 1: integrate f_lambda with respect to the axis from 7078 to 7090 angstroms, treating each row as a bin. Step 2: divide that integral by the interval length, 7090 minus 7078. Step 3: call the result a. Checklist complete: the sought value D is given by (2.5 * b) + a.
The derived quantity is 7.1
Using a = 1.88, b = 2.1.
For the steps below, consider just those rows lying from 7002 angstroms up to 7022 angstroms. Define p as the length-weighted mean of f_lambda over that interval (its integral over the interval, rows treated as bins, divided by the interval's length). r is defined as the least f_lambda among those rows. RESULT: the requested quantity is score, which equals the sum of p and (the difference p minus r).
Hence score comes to 2.17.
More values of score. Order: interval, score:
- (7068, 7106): 2.36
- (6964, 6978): 2.29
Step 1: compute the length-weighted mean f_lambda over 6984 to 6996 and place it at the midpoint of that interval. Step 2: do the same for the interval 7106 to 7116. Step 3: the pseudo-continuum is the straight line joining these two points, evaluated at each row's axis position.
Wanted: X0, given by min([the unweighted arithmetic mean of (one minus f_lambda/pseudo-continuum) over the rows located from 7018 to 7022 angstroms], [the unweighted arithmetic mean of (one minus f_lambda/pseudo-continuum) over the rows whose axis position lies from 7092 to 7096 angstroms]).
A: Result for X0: -0.093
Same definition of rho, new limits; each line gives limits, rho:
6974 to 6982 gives 0.26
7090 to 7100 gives 0.24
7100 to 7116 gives 0.31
